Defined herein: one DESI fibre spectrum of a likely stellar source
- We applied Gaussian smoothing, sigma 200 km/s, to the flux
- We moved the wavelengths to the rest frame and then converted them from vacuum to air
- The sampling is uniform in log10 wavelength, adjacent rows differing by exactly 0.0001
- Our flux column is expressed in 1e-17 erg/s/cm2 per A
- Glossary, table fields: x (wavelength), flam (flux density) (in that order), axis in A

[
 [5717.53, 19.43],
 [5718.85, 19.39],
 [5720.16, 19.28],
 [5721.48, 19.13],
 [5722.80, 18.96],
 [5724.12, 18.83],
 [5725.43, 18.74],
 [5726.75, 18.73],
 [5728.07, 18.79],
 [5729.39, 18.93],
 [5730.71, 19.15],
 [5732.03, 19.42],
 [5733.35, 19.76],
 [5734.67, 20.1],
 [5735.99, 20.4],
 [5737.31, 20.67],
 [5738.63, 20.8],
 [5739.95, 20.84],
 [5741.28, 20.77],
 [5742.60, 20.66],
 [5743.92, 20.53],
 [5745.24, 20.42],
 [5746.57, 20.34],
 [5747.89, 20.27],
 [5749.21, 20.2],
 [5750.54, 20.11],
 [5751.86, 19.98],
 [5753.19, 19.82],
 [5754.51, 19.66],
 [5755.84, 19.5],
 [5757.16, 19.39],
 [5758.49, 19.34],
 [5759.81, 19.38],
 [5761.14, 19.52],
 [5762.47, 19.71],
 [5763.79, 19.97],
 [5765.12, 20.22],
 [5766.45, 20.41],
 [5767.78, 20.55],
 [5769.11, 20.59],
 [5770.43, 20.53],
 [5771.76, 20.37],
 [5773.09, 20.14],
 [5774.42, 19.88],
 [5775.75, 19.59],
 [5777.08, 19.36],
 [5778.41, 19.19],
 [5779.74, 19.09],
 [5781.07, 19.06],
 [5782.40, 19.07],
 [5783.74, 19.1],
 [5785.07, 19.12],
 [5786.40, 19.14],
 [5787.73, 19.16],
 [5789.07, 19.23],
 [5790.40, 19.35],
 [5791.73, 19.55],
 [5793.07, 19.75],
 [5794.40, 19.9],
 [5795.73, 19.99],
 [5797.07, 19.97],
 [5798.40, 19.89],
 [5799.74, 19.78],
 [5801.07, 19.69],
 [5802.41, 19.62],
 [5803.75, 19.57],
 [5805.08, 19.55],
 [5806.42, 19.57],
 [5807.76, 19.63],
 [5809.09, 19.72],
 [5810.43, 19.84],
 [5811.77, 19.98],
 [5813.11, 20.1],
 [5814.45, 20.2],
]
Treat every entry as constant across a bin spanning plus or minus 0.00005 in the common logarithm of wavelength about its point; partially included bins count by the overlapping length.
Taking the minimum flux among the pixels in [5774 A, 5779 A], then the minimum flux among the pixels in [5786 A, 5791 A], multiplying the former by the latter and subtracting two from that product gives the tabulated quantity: 365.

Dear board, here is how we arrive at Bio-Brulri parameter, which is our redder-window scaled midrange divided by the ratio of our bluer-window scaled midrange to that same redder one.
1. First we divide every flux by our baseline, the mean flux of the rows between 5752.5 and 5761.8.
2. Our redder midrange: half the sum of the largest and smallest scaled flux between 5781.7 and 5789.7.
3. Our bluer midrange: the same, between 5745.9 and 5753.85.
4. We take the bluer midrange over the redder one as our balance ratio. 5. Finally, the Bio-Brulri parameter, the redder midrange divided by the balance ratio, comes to 0.94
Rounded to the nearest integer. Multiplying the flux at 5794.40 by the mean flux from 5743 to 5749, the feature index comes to 406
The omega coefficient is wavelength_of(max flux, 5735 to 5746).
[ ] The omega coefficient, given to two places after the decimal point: 5739.95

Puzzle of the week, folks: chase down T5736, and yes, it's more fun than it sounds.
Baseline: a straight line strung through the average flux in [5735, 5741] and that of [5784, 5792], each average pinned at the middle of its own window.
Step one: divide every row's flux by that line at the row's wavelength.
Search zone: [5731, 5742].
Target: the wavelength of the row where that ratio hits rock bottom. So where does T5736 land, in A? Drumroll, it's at 5732.03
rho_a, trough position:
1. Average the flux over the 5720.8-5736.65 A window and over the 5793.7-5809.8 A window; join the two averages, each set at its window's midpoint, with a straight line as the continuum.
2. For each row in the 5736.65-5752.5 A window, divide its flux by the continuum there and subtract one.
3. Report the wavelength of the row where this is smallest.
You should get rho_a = 5751.86 A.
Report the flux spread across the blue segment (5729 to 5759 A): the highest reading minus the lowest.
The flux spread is 1.9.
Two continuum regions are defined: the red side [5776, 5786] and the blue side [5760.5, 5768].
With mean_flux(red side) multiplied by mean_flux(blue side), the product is 384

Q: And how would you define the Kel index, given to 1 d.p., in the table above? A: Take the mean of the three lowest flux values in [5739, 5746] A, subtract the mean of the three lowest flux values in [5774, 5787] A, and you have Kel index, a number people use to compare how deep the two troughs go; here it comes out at 1.5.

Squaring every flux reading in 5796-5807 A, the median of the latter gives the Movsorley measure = 386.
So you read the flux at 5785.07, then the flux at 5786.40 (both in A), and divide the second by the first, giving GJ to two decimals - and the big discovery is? 1.00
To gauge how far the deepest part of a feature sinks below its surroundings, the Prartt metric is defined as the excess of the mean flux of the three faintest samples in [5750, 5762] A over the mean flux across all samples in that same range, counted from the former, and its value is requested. -0.26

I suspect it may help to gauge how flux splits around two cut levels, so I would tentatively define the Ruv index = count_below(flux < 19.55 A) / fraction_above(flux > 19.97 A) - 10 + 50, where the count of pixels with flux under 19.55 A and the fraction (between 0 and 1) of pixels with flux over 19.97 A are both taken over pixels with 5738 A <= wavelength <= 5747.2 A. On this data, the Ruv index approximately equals 40.0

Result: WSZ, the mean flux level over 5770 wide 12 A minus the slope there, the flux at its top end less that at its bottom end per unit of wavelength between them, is 20.3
